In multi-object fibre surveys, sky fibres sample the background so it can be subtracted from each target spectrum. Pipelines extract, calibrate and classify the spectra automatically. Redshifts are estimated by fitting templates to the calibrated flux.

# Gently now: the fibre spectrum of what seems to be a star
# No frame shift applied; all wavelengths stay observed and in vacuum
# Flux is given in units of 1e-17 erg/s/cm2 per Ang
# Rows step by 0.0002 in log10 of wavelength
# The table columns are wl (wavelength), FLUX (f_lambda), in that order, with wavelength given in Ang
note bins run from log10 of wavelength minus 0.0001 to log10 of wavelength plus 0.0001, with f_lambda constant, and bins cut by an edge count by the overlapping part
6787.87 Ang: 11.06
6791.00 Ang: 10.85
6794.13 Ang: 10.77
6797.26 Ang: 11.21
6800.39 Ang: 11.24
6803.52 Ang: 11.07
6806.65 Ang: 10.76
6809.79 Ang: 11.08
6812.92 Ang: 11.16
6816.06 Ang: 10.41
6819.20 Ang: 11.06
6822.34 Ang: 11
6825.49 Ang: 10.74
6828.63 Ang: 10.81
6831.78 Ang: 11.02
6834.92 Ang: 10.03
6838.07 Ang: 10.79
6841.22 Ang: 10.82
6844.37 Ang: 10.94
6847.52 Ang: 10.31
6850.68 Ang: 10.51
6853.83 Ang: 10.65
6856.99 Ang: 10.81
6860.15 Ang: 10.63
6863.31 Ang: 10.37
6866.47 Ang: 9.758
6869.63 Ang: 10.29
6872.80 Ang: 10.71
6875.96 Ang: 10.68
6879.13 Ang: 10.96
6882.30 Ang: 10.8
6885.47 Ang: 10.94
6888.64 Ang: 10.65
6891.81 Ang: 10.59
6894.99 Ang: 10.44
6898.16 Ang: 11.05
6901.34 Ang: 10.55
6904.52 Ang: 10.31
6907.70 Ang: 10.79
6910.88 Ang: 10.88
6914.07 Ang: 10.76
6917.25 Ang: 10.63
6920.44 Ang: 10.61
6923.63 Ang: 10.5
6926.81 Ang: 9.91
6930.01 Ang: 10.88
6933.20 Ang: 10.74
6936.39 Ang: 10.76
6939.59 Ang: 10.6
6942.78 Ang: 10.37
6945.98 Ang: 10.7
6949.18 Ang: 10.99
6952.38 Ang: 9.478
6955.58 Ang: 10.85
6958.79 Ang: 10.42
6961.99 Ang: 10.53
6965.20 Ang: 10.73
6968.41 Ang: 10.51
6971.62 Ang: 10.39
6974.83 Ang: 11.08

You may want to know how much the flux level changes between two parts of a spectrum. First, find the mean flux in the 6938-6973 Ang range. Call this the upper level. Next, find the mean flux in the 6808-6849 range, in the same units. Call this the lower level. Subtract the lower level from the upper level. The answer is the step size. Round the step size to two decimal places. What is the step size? -0.28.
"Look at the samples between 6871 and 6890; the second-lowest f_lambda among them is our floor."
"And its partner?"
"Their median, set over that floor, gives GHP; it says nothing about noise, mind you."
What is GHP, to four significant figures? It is 1.007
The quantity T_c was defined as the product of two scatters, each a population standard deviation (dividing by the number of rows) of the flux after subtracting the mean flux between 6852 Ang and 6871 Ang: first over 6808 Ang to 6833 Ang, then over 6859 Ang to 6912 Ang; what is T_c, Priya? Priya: 0.070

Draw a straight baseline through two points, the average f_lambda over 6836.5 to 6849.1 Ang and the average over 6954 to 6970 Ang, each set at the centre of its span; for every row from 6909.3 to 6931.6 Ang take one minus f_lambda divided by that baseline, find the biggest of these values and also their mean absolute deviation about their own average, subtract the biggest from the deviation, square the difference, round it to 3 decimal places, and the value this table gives 0.002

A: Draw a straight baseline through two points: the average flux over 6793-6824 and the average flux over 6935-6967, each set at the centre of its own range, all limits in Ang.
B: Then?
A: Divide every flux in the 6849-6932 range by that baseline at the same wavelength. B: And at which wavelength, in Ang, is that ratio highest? 6898.16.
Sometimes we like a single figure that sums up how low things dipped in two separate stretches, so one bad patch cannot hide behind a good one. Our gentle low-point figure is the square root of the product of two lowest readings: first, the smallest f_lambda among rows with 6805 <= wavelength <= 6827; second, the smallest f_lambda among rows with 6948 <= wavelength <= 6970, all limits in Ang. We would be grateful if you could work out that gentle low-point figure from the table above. 9.9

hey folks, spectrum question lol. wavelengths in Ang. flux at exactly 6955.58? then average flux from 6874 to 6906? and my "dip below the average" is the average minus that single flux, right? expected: -0.2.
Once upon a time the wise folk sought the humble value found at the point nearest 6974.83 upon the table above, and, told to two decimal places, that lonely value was 11.08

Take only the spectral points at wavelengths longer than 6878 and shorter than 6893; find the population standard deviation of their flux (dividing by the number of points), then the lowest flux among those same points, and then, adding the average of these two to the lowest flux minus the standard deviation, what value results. 15.8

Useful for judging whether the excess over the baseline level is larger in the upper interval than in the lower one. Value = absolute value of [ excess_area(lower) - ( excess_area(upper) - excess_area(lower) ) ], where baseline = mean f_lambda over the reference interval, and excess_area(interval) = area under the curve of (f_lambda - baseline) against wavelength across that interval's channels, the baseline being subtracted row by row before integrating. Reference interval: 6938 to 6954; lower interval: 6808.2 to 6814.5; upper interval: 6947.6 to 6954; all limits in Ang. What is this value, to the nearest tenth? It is 9.9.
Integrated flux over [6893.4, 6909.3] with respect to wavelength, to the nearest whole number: 169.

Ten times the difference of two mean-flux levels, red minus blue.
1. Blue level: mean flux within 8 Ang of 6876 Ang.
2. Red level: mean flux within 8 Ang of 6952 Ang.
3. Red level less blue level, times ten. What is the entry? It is -2.0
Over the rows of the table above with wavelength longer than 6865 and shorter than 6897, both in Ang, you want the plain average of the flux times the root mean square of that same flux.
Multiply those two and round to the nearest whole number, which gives 112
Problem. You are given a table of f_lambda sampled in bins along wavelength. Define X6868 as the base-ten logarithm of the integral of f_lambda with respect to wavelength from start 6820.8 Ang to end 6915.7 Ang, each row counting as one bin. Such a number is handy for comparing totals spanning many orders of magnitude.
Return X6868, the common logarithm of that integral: 3.0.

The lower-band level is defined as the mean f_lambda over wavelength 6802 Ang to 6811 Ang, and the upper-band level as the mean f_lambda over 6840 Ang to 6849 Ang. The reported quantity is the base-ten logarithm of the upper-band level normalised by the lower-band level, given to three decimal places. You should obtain -0.011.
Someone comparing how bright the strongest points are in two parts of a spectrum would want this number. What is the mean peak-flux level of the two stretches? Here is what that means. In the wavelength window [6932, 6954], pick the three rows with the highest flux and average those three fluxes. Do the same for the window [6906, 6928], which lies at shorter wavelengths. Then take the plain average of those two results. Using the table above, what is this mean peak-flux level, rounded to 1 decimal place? 10.8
